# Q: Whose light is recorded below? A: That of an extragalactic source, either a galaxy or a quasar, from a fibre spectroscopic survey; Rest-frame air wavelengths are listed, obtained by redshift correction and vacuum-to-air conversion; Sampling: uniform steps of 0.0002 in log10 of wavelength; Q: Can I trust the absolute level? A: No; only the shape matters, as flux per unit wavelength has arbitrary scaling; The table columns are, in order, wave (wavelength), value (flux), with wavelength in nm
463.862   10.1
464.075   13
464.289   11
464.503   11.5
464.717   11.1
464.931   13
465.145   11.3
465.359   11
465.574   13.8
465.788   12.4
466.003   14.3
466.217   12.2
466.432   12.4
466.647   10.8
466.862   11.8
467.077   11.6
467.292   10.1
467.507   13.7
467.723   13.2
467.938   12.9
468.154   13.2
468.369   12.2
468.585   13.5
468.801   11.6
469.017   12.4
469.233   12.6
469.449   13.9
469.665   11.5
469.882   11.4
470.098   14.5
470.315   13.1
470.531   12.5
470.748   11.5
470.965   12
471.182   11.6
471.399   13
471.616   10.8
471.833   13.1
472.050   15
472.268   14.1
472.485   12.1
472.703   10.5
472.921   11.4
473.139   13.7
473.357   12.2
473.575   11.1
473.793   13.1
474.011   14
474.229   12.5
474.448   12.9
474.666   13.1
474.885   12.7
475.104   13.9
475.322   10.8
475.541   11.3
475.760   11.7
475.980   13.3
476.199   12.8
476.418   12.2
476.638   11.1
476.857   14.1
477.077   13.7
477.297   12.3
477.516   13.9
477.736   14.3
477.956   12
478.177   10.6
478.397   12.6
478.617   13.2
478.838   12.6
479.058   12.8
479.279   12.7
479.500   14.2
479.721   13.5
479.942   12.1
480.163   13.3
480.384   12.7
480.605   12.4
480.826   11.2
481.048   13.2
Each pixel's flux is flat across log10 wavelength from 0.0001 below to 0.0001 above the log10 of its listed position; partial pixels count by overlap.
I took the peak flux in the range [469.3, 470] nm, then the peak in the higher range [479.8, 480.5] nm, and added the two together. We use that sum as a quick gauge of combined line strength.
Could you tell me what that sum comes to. 27.2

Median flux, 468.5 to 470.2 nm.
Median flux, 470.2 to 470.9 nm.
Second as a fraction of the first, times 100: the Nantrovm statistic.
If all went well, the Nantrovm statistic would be 100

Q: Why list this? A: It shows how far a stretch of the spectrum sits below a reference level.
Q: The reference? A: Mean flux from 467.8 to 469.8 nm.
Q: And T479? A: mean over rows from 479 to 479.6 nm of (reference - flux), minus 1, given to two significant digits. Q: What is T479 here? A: -1.6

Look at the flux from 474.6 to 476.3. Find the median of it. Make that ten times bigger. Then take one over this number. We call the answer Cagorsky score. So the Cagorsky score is 0.0078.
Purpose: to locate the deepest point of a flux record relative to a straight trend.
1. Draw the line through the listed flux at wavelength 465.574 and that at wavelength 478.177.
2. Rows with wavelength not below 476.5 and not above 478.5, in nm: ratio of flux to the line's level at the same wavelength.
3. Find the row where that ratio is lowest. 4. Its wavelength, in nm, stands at 478.177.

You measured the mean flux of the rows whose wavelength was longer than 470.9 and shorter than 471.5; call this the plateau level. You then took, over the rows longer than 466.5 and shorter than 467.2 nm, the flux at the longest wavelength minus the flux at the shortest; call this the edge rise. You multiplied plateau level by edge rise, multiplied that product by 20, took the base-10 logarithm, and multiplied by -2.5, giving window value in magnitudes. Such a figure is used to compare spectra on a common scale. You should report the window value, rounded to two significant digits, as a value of -5.7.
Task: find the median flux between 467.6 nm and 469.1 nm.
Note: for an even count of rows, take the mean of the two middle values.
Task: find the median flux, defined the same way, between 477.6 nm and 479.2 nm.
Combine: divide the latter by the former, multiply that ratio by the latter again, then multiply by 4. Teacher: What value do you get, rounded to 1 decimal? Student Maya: 49.2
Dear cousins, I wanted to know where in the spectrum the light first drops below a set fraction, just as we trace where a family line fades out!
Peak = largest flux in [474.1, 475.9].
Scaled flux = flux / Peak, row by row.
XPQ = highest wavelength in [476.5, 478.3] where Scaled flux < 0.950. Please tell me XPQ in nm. 478.177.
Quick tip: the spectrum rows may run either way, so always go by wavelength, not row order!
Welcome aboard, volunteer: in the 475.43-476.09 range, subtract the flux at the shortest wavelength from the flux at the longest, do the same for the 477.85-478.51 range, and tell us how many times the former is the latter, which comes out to 3.3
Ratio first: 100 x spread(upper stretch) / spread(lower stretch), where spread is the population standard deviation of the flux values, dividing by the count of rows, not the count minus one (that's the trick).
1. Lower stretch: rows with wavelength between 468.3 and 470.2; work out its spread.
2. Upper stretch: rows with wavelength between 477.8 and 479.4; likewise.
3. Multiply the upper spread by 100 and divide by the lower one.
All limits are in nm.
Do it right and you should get 75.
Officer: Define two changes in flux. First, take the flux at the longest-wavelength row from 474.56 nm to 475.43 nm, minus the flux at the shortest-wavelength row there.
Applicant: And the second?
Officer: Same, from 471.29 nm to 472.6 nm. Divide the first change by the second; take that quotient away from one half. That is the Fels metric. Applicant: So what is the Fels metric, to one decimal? -2.1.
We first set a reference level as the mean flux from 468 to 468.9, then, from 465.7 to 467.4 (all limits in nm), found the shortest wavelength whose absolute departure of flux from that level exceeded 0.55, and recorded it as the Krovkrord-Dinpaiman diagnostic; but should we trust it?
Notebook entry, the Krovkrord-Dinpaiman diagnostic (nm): 466.003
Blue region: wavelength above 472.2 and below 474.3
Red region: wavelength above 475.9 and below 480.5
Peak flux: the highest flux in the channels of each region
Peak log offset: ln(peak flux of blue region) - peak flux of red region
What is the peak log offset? -11.7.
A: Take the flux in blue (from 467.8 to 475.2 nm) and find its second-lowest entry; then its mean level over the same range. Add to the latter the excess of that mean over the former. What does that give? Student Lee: 14.5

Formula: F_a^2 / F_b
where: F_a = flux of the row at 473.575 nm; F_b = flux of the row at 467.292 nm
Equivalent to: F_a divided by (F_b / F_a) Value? 12.2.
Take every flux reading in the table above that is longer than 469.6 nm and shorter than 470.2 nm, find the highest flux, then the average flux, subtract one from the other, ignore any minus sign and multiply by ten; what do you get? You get 20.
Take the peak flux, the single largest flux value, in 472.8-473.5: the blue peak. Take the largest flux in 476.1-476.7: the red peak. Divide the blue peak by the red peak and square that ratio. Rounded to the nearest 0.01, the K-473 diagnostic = 1.15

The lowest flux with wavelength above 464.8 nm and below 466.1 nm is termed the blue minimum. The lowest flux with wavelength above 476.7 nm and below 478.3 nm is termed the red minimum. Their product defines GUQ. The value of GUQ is 117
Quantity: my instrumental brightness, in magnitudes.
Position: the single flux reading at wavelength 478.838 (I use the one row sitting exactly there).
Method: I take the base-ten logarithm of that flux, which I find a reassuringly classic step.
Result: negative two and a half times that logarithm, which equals -2.75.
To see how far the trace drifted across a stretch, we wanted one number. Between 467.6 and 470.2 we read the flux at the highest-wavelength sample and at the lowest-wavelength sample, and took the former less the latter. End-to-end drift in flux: 1.3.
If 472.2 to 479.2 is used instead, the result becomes -1.3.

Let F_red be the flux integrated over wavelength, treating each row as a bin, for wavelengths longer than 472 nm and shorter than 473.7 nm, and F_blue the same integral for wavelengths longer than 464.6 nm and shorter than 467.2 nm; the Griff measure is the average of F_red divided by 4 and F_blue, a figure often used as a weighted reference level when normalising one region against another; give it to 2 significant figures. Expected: 18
